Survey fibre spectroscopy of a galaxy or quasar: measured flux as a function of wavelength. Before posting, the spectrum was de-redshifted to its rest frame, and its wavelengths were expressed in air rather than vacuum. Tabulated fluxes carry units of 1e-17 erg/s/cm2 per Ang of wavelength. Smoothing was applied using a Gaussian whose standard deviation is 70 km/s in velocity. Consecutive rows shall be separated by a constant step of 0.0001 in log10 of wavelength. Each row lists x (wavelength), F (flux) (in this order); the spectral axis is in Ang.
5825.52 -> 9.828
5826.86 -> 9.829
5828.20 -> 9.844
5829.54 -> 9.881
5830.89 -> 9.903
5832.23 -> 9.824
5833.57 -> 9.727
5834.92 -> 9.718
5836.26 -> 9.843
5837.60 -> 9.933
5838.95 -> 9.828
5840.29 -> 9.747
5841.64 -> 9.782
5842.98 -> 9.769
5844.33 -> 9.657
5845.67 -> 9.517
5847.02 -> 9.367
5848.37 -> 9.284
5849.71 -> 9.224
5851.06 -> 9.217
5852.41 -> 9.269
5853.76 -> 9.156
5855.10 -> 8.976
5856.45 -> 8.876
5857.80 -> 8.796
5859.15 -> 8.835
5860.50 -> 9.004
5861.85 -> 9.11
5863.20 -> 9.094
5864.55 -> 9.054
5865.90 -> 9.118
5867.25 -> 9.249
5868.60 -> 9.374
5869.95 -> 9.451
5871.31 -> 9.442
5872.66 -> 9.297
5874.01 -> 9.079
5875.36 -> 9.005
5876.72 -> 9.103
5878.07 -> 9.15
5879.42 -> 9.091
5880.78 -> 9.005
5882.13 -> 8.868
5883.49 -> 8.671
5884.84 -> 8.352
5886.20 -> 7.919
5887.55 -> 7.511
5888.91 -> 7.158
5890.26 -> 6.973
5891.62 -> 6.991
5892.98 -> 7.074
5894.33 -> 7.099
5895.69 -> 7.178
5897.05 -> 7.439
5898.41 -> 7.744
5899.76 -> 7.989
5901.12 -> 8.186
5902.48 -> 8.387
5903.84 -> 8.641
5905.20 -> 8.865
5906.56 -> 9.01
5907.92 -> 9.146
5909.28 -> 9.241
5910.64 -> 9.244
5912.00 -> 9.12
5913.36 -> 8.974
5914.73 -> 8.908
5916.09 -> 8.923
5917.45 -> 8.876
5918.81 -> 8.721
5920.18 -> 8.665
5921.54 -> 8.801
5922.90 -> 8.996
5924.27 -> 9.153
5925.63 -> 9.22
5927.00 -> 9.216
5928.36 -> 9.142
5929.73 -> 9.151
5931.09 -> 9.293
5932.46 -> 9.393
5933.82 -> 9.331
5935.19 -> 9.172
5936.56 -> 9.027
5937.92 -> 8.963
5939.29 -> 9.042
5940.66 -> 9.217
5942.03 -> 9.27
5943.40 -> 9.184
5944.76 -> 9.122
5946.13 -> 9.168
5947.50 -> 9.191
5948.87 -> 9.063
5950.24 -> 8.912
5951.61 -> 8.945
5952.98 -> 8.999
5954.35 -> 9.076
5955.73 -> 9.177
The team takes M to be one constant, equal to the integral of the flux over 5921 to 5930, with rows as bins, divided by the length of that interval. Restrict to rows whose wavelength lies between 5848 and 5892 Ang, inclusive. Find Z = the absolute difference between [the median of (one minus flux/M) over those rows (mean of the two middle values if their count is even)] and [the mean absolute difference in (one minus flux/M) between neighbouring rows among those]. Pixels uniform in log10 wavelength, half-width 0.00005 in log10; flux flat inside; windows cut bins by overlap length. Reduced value 0.012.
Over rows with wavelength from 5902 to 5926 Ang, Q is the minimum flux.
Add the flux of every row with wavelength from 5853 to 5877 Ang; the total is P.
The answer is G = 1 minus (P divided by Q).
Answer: -18.6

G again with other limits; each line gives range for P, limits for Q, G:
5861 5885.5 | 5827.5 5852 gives -16.7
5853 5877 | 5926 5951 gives -17.4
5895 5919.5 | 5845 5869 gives -16.6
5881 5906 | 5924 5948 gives -14.7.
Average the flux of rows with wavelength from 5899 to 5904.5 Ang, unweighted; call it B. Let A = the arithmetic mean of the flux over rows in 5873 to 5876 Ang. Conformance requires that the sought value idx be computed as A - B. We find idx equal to 0.7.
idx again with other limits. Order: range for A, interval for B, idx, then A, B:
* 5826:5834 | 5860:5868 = 0.7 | 9.83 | 9.1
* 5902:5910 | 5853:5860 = 0.0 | 8.88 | 8.9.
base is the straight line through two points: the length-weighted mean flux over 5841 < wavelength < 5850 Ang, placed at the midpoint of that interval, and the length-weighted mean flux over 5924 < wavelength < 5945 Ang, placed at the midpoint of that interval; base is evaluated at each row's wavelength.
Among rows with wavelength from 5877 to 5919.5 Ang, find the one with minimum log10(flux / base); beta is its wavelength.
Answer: 5890.26 Ang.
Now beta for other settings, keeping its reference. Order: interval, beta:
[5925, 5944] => 5937.92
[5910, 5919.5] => 5918.81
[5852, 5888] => 5887.55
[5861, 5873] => 5864.55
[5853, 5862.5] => 5857.80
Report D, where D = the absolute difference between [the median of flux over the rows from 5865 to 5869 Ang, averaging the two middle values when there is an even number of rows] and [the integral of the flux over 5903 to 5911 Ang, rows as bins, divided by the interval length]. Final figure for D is 0.25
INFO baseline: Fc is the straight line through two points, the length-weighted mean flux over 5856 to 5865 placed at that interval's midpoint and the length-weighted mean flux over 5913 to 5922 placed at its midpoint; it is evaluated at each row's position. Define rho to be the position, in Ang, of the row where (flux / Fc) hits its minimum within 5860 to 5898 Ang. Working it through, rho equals 5890.26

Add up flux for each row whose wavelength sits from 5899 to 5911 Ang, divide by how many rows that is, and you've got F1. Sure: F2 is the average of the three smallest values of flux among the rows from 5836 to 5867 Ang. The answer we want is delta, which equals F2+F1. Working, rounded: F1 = 8.75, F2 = 8.8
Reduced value 17.6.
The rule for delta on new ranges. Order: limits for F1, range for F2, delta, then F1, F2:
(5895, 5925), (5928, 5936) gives 17.8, 8.65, 9.2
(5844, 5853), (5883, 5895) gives 16.4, 9.36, 7.0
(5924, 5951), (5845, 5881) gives 18.0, 9.16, 8.8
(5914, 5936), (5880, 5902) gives 16.1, 9.06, 7.0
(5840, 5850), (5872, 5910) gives 16.6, 9.54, 7.0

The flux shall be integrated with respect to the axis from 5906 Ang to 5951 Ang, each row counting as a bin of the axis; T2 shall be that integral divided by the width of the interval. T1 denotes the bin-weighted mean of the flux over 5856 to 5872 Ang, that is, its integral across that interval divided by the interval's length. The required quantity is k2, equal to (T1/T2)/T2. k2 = 0.110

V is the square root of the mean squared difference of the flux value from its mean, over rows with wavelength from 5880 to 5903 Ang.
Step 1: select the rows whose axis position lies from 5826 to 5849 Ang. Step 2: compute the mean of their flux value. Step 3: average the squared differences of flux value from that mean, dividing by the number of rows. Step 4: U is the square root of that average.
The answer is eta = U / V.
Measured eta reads 0.27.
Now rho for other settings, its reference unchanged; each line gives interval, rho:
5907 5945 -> 5920.18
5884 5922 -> 5890.26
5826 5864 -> 5857.80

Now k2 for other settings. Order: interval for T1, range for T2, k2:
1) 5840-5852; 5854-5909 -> 0.130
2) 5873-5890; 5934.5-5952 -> 0.103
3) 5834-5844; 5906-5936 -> 0.119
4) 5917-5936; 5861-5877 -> 0.107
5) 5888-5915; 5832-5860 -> 0.092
